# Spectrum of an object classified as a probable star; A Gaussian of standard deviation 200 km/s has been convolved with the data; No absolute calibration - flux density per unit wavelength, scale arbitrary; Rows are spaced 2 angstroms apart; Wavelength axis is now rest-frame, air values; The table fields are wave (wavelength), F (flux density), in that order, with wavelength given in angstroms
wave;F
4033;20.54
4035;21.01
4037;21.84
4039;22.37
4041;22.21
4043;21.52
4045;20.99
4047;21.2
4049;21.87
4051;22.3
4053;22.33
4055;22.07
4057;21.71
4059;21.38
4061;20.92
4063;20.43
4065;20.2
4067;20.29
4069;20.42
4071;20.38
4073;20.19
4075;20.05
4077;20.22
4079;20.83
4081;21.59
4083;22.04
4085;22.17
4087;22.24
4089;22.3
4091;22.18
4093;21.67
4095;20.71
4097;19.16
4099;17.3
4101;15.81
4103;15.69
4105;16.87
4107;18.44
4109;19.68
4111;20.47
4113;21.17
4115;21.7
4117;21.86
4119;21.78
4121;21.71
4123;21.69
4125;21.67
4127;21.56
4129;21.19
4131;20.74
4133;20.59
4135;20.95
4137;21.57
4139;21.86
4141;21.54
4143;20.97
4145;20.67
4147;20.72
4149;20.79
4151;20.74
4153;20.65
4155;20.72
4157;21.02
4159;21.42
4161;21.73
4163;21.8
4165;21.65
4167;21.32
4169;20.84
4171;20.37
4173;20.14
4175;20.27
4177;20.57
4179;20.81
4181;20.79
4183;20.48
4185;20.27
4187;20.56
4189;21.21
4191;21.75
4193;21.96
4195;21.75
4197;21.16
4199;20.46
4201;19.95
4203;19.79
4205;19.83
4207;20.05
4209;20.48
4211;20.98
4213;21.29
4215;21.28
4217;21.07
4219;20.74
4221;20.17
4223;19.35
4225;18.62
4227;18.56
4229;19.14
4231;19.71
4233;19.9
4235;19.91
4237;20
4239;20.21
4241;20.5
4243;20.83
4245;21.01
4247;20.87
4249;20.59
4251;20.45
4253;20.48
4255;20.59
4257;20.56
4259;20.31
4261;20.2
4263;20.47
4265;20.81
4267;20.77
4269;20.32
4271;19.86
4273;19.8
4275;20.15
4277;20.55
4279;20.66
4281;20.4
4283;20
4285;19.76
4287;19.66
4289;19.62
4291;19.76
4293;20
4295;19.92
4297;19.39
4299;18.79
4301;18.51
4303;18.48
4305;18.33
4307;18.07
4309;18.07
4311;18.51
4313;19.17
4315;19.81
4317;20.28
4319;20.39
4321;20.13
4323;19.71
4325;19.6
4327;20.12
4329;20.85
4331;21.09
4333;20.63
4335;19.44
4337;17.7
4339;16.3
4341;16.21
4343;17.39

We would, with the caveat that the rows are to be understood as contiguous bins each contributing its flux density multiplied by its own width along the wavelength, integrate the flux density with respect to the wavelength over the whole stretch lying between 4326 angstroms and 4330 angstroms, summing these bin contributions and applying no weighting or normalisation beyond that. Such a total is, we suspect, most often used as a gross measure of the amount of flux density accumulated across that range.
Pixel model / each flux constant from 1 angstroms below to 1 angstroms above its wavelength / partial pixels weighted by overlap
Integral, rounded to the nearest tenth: 81.9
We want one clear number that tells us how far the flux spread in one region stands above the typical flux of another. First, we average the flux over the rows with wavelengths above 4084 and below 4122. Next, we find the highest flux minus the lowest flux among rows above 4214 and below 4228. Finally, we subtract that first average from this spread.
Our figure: -17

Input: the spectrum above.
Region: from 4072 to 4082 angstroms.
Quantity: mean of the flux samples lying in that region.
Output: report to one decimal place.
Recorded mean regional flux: 20.6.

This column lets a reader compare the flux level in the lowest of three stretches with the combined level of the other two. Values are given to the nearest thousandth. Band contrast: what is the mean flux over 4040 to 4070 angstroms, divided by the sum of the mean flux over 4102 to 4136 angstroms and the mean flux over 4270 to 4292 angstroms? 0.527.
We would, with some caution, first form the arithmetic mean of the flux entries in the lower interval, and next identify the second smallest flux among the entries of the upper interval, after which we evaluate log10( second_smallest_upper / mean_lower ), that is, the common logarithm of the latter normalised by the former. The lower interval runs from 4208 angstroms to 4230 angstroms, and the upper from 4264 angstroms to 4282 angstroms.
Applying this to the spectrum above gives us -0.006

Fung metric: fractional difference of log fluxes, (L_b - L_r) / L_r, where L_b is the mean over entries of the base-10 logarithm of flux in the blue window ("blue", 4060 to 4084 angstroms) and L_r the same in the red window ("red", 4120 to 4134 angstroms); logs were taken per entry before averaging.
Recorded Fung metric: -0.011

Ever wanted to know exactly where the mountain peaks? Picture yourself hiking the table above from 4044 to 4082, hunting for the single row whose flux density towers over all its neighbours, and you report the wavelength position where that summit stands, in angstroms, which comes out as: 4053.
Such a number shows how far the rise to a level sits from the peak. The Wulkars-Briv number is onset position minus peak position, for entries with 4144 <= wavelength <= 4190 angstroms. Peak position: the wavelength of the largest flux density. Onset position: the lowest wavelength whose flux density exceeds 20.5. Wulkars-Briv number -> -18 angstroms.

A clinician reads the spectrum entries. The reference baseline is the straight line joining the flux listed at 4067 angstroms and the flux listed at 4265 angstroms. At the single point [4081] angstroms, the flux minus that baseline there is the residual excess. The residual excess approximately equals 1.3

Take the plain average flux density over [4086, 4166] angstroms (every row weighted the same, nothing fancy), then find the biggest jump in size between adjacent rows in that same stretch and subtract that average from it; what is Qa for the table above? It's -18.8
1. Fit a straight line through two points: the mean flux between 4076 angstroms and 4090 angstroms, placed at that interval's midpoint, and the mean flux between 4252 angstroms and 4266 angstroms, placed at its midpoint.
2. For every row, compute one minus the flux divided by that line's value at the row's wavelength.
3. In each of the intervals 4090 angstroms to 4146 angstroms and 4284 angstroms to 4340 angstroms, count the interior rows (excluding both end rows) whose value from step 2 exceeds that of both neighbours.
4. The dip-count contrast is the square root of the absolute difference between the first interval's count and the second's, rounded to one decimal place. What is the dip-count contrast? 1.0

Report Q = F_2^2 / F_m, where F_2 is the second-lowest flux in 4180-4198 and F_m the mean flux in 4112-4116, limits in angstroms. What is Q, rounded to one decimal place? 19.6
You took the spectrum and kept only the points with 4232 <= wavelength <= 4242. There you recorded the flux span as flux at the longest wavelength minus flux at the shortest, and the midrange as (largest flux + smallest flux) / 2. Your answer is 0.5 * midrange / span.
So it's 17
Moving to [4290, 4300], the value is -10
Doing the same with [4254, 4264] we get -85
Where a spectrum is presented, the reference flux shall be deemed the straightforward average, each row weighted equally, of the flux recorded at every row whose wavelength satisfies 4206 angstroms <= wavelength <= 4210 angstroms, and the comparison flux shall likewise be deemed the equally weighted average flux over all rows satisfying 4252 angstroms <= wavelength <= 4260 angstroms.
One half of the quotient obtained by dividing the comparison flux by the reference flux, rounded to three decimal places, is 0.505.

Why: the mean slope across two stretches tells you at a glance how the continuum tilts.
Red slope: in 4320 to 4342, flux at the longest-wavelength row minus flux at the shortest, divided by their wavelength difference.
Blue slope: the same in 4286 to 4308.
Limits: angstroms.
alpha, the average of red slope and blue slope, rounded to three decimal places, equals -0.138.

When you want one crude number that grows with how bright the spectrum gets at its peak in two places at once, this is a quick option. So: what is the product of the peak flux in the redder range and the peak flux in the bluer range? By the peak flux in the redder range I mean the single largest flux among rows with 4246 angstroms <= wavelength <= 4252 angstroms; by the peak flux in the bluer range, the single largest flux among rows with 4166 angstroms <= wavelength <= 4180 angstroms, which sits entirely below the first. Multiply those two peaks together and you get 445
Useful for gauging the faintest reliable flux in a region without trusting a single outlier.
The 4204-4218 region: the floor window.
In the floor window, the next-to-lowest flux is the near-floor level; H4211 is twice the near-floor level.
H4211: 40.1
